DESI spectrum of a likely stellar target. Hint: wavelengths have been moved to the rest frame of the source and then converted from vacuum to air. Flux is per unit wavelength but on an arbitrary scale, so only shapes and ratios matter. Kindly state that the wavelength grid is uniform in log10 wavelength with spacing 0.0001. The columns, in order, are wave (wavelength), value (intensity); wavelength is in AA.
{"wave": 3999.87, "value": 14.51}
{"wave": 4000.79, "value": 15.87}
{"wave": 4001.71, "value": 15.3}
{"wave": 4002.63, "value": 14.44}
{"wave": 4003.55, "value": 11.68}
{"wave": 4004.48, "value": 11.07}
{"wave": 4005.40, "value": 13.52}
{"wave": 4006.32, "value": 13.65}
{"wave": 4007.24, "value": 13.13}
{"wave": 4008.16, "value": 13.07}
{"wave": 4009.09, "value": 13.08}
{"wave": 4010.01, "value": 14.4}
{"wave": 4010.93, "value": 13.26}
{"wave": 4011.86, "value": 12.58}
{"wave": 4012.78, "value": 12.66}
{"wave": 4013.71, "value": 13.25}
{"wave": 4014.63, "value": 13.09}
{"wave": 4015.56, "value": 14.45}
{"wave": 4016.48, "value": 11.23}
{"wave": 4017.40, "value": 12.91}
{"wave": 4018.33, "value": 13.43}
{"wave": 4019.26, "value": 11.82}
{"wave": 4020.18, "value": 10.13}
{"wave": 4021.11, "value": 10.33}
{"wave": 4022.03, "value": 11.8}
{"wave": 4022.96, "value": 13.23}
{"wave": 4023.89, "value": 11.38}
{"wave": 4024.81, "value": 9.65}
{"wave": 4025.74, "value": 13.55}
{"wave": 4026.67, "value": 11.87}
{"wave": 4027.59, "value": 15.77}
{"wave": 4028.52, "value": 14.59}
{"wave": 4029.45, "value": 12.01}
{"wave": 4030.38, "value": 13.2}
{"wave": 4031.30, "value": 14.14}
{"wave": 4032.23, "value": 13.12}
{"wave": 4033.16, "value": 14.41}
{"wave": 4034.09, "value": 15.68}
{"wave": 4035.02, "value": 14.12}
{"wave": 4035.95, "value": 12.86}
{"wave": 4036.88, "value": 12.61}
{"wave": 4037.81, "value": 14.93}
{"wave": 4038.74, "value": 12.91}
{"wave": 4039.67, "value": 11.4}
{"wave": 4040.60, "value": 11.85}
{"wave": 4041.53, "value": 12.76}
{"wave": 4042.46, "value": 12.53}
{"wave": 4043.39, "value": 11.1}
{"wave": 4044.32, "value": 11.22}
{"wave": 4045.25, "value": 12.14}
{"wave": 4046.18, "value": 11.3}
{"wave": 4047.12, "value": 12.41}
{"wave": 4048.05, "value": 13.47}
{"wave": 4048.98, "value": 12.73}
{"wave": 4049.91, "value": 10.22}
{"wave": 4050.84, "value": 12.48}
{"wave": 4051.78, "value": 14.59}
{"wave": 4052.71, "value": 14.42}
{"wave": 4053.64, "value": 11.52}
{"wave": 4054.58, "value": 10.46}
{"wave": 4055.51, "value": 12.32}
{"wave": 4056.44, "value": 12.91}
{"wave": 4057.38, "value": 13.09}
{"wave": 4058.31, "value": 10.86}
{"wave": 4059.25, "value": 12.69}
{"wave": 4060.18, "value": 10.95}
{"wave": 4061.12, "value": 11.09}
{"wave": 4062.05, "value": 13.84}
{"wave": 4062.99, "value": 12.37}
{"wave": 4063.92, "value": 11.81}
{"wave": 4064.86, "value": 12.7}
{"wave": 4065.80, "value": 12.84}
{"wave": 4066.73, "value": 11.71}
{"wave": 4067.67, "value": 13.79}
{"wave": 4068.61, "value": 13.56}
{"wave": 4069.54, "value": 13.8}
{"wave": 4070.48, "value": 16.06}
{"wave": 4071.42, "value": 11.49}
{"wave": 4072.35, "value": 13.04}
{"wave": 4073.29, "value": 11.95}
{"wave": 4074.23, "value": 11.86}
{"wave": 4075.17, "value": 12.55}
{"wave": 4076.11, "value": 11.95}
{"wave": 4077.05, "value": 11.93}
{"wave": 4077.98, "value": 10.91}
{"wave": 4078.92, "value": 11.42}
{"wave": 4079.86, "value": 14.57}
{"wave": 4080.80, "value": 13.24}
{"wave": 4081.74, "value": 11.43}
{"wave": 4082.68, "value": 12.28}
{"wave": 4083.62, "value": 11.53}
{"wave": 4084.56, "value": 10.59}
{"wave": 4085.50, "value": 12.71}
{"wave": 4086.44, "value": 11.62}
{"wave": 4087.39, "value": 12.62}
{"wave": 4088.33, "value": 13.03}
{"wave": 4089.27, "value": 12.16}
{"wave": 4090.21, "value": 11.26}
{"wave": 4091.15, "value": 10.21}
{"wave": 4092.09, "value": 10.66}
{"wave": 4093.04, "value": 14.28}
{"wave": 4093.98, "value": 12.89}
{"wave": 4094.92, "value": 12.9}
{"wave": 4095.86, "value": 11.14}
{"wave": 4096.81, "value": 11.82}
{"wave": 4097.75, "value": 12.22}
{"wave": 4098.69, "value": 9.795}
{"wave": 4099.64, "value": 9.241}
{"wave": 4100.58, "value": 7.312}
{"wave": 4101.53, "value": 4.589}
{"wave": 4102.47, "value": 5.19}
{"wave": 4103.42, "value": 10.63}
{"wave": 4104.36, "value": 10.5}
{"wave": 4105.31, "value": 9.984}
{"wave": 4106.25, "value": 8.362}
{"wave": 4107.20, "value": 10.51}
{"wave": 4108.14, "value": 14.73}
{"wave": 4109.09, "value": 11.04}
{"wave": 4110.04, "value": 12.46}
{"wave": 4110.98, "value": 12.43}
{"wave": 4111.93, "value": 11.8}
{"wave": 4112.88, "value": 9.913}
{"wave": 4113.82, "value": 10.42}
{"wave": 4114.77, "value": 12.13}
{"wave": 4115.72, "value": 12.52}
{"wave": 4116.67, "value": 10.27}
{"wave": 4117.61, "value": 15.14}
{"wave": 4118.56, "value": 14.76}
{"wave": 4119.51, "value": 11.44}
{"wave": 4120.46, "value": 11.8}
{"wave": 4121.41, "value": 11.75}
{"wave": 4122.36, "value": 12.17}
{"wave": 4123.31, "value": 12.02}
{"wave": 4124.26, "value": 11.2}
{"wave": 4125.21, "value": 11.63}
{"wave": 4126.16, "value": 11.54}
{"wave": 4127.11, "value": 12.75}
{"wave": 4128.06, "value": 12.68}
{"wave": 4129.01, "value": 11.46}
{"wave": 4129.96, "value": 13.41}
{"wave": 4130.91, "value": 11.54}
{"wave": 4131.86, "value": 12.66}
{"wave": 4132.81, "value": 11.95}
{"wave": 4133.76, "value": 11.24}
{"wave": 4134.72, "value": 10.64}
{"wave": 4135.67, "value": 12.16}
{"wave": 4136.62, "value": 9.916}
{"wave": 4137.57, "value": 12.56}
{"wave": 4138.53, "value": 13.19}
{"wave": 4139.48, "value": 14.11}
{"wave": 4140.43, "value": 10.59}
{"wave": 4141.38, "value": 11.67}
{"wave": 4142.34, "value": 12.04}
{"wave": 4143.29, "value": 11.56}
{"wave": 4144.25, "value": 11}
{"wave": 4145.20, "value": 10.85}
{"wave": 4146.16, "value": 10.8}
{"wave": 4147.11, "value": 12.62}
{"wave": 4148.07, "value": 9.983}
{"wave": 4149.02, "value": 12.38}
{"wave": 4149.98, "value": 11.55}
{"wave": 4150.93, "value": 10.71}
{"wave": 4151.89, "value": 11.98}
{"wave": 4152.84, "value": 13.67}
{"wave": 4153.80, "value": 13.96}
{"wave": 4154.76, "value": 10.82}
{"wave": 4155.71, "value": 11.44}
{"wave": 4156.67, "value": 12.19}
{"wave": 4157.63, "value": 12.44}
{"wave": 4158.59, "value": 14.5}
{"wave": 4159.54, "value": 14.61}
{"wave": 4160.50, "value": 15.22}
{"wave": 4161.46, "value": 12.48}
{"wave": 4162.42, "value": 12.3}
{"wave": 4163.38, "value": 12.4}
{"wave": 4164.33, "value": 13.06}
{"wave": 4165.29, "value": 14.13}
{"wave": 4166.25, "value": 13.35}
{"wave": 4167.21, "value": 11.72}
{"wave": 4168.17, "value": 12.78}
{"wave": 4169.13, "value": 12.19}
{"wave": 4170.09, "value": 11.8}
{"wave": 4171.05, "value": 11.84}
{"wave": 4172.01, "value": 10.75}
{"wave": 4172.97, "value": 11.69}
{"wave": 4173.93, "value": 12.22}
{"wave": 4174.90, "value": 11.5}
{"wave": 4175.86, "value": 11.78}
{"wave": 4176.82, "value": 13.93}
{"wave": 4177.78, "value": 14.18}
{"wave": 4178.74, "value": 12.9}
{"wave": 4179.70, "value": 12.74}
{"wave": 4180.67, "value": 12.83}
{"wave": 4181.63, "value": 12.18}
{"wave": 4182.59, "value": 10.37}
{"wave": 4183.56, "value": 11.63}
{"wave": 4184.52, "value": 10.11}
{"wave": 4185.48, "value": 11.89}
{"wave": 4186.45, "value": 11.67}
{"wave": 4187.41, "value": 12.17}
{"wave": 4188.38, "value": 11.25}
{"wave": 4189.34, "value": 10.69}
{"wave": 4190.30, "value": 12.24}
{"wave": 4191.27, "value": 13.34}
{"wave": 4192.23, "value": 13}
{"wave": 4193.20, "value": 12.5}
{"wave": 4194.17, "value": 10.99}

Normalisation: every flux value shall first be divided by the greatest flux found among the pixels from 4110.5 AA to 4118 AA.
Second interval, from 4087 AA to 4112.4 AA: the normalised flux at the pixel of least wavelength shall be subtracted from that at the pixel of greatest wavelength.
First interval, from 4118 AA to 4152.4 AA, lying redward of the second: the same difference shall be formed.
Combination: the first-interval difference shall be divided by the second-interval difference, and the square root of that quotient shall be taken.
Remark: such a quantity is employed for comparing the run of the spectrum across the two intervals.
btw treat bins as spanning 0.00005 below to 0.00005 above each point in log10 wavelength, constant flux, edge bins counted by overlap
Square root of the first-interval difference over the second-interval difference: 1.8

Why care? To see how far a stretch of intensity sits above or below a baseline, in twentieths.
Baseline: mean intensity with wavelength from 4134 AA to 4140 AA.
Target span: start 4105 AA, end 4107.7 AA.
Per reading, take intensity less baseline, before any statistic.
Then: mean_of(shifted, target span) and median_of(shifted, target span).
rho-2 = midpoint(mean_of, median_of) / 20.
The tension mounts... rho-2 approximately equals -0.11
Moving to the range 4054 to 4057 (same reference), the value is 0.00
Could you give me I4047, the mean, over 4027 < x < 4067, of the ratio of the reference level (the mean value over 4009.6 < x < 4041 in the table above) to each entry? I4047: 1.03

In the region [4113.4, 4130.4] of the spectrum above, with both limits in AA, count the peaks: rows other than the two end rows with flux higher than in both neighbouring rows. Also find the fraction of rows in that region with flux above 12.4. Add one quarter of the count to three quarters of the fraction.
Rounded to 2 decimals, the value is 1.75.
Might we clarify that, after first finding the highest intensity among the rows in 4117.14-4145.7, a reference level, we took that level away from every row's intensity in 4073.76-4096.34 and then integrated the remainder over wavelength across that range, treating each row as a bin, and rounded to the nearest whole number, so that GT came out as -69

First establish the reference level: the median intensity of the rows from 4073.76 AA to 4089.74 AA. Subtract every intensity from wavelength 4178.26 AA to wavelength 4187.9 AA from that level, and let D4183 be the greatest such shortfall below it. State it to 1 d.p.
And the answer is 1.8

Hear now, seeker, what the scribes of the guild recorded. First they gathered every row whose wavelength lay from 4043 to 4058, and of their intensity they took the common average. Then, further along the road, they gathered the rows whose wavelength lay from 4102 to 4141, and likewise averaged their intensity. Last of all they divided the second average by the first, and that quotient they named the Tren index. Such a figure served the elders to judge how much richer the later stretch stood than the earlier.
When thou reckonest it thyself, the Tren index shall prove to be 0.95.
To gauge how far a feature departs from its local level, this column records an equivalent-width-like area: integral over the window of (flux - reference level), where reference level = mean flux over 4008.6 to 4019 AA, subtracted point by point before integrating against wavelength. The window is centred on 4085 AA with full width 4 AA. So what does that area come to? -5.7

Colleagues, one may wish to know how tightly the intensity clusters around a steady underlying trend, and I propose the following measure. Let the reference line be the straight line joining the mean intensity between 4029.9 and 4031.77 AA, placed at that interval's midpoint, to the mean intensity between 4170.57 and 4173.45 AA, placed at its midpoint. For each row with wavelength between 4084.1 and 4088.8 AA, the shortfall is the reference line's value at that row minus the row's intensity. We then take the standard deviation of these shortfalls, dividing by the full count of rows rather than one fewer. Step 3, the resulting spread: 0.91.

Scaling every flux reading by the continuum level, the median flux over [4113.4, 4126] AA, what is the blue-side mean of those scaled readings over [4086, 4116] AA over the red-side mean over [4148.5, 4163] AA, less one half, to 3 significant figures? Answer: 0.363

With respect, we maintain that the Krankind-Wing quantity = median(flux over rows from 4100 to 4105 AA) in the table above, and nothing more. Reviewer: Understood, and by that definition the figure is 7.3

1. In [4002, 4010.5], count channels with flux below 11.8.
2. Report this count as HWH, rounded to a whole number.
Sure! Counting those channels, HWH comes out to 2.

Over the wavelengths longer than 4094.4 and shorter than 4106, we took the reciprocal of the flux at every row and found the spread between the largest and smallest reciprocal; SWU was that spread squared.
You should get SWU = 0.0197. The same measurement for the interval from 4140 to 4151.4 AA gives 0.0004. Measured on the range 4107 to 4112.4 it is 0.0007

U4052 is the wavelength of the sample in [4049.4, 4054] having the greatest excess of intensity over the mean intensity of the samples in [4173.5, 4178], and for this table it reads 4051.78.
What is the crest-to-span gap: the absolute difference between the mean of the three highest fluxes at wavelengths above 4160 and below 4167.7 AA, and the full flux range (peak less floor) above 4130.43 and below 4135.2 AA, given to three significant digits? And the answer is 12.2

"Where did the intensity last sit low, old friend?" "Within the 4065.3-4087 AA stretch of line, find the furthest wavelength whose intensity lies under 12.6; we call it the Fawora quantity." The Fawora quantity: 4086.44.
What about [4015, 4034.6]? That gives 4029.45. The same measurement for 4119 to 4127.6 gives 4126.16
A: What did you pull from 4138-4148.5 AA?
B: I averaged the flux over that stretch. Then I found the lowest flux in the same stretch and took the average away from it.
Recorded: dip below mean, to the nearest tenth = -1.7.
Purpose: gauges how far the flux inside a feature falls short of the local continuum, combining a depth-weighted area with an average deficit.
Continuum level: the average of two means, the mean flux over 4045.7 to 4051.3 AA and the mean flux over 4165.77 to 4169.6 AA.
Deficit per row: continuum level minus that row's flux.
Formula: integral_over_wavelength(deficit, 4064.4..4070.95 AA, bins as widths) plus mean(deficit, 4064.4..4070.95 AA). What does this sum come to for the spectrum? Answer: -9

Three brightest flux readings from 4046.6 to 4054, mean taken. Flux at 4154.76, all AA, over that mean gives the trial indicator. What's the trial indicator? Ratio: 0.76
